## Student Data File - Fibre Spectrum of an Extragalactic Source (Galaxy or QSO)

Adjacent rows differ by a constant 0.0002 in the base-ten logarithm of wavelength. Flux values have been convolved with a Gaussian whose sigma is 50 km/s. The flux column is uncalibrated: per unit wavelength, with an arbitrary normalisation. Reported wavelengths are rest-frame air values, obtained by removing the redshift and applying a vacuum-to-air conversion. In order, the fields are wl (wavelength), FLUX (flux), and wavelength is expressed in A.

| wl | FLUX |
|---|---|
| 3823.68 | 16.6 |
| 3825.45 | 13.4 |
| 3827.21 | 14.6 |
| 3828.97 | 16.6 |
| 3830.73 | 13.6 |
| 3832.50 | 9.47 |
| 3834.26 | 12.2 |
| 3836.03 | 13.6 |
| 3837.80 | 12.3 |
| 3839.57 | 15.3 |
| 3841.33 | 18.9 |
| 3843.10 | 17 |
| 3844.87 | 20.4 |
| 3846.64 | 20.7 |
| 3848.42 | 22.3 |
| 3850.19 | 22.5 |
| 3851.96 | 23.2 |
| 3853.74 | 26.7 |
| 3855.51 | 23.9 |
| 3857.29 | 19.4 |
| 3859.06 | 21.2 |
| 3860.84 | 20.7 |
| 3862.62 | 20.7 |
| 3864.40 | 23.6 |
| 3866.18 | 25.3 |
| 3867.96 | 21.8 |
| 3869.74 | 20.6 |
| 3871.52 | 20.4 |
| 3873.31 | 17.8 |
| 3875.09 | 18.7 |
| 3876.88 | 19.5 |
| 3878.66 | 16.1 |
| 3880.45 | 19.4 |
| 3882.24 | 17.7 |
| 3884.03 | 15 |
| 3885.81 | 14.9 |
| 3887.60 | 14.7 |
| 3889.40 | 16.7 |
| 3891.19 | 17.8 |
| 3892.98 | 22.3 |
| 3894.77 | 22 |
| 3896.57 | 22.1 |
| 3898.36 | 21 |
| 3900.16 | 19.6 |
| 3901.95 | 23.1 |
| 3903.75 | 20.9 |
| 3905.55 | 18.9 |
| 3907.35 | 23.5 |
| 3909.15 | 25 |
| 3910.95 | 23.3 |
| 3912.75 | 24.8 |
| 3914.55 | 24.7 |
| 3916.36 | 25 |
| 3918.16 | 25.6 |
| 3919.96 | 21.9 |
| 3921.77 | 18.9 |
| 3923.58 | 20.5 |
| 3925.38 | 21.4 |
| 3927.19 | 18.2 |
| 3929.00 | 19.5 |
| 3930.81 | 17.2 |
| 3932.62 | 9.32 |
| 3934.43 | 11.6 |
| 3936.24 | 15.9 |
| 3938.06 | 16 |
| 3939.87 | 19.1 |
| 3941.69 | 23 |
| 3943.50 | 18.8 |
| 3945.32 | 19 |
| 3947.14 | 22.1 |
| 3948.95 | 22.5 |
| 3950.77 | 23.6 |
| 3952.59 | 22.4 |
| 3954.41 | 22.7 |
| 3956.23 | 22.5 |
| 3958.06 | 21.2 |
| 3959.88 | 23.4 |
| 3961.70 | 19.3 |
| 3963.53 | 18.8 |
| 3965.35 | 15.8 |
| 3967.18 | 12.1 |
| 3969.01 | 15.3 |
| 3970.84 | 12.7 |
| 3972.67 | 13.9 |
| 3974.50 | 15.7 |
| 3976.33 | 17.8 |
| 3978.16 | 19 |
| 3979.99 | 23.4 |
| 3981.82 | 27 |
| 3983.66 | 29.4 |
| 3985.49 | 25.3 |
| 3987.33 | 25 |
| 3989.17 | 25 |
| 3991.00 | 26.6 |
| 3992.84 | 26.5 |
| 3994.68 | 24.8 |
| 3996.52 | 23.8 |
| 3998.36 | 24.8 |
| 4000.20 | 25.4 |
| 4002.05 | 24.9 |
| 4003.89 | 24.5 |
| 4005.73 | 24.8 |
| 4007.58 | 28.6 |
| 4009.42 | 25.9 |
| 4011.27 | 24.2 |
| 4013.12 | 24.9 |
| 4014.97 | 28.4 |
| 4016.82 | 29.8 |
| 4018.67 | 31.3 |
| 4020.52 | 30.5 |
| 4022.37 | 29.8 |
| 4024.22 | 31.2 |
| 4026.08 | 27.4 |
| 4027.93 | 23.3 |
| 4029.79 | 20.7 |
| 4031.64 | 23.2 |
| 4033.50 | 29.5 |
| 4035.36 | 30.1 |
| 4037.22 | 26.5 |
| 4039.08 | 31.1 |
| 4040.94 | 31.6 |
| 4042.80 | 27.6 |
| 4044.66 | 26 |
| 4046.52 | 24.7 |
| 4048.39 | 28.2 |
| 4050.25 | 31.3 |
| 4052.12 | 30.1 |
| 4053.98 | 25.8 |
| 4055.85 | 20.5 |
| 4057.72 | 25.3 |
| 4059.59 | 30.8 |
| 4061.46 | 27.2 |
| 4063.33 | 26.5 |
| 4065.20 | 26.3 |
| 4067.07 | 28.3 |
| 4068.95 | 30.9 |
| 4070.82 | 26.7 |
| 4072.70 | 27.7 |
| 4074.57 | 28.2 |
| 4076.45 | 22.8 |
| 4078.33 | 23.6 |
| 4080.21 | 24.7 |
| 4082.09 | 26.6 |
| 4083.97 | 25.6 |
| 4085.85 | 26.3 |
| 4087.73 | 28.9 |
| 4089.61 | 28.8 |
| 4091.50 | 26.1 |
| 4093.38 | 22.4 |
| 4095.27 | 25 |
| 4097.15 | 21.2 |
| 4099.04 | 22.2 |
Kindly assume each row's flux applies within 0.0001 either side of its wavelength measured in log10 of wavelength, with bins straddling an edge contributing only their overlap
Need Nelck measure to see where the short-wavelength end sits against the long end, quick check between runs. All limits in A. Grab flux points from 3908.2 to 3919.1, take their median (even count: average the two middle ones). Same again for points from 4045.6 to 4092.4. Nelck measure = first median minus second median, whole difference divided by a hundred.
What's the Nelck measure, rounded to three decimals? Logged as -0.017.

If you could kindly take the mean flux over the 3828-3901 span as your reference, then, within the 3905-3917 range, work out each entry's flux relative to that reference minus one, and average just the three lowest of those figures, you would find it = 0.2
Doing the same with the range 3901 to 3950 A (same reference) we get -0.4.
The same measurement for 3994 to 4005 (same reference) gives 0.3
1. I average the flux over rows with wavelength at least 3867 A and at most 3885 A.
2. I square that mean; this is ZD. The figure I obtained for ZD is 350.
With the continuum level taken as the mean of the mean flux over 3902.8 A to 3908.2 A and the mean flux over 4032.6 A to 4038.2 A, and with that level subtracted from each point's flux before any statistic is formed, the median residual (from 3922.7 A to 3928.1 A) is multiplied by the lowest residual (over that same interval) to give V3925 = 29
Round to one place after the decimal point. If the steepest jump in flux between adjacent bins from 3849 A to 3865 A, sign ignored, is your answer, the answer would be 4.5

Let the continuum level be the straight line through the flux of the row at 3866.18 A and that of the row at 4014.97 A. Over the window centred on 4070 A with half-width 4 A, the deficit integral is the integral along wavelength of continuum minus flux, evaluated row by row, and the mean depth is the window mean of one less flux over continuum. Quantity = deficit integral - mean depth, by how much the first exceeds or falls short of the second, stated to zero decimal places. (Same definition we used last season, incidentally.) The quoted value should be 9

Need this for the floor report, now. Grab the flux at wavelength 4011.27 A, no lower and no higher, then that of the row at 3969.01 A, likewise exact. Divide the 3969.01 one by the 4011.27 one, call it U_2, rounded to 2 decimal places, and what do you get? 0.63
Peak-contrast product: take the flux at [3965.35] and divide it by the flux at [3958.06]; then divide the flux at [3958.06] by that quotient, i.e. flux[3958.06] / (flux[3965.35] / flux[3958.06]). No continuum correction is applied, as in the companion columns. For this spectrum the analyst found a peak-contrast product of 28.4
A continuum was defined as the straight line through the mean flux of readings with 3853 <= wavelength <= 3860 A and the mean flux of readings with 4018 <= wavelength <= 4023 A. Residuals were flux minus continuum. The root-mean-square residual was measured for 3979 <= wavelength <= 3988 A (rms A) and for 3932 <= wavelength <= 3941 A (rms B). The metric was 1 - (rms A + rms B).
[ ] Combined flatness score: -15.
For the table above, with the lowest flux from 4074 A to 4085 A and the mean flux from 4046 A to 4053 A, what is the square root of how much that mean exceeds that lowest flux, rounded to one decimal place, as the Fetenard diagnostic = 2.4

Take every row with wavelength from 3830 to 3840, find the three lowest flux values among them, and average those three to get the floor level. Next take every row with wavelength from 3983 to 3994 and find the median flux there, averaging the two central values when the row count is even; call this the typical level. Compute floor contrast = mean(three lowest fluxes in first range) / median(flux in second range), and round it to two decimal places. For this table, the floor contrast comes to 0.44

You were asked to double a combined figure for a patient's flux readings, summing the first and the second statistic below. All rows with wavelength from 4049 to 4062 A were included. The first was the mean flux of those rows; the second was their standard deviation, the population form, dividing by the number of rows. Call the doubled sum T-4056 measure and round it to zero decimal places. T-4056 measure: 62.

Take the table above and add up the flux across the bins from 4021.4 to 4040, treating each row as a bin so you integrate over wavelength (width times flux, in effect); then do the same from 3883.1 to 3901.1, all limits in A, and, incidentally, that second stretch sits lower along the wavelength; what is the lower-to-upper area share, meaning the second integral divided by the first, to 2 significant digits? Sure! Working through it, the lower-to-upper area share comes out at 0.66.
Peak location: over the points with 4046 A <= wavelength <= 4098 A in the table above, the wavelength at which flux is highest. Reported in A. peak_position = 4050.25 A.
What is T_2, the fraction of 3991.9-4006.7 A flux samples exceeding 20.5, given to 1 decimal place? 1.0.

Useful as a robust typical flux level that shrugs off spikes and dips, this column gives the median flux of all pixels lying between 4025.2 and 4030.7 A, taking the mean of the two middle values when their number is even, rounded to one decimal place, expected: 23.3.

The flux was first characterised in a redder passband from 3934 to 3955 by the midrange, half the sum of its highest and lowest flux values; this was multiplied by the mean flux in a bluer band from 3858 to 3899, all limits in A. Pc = 344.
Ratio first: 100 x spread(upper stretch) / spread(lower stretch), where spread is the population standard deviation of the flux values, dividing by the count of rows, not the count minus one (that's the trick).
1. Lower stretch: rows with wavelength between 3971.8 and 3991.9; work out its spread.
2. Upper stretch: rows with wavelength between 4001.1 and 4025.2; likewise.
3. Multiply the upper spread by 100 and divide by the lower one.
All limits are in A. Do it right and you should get 55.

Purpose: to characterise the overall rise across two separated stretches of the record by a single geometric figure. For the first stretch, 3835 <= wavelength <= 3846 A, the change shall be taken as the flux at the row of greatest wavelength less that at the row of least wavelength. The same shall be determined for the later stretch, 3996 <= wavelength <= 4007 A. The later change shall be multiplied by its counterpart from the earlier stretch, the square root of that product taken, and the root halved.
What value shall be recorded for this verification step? 1.3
